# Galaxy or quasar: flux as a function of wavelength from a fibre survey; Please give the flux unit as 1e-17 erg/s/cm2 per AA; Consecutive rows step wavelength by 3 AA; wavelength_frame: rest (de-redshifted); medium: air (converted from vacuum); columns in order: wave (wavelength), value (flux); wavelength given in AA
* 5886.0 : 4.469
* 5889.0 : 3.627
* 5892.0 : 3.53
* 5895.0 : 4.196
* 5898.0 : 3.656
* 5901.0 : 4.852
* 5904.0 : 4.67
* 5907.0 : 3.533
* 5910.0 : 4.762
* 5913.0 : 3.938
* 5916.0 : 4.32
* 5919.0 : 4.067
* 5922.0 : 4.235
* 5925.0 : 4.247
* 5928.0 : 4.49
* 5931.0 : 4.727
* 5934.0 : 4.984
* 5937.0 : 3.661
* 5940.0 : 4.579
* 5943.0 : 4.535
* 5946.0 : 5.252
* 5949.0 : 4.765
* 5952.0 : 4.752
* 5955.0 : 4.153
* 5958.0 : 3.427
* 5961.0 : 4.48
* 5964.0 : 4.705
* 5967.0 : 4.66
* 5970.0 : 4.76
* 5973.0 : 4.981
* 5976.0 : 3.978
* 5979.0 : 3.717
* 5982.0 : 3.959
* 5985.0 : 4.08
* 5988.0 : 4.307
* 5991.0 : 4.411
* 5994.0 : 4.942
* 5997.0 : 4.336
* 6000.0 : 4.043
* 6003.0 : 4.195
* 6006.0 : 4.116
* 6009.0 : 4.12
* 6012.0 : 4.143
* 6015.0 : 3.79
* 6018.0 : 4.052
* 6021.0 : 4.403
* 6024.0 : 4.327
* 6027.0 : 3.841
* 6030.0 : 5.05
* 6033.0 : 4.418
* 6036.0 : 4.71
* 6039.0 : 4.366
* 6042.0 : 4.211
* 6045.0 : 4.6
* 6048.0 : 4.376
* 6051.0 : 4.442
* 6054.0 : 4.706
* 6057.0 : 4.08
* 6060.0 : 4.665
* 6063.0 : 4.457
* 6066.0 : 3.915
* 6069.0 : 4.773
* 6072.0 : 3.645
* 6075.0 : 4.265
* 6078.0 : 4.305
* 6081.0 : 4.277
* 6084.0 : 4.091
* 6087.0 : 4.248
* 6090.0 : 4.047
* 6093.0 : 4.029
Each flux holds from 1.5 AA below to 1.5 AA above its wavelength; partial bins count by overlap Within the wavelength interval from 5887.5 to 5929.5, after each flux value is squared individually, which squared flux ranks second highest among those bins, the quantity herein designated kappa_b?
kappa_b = 22.7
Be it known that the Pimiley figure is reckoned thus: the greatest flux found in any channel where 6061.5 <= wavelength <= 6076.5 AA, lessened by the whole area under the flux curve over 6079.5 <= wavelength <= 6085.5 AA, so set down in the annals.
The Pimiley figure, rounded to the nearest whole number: -20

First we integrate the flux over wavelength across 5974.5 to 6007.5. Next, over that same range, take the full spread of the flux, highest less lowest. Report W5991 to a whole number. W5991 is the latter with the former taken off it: -137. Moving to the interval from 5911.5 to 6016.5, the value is -454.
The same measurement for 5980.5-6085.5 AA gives -450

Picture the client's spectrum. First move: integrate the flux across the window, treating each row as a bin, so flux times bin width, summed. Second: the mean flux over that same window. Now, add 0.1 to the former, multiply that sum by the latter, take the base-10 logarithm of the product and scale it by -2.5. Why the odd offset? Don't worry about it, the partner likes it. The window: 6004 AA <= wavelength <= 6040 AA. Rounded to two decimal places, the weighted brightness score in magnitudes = -7.05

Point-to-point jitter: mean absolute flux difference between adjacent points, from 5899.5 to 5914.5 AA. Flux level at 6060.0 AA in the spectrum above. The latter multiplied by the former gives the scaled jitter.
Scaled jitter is 3.9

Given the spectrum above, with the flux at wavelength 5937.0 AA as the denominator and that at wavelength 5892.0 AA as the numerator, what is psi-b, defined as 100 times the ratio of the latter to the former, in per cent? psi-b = 96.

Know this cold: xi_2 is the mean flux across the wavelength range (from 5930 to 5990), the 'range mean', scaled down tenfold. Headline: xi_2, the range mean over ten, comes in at 0.442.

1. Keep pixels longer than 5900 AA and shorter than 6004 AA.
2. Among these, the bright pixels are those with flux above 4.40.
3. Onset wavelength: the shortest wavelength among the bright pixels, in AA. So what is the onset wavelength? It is 5901.0 AA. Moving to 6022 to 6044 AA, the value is 6030.0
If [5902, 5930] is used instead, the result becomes 5904.0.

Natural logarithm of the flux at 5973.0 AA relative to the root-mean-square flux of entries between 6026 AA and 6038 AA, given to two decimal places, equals 0.10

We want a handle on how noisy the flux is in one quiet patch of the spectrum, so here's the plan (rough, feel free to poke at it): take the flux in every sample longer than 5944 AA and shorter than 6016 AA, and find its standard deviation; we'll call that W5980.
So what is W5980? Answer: 0.44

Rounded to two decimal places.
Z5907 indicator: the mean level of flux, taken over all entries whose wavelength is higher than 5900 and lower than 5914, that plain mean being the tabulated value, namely 4.35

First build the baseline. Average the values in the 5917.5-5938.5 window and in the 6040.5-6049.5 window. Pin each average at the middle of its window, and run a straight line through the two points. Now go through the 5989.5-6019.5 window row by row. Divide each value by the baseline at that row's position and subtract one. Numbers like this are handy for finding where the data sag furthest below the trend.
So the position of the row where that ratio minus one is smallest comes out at 6015.0 AA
